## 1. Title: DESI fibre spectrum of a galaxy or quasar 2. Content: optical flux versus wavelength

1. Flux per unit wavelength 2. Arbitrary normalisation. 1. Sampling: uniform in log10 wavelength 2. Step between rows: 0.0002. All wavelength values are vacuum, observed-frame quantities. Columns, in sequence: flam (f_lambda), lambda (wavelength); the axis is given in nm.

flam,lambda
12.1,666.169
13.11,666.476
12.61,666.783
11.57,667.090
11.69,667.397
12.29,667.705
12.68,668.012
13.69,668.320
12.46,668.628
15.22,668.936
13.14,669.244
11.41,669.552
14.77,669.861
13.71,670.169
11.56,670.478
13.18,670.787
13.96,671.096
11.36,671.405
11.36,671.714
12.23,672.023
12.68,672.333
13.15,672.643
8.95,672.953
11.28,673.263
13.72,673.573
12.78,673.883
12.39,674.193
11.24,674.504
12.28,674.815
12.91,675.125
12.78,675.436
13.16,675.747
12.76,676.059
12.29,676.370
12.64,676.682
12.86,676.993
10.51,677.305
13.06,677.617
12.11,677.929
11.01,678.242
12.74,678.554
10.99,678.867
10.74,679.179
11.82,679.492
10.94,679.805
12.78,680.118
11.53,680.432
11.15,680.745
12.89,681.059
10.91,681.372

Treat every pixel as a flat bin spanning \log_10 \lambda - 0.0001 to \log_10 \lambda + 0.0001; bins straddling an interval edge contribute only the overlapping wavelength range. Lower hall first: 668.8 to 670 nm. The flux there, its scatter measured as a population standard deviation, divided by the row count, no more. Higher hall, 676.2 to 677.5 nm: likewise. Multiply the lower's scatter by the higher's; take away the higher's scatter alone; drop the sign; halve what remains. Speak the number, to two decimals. 0.23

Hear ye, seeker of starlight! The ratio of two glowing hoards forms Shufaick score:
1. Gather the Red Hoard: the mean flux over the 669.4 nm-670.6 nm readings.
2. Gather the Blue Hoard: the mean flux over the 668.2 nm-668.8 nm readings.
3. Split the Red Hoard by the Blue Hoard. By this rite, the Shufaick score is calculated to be 0.98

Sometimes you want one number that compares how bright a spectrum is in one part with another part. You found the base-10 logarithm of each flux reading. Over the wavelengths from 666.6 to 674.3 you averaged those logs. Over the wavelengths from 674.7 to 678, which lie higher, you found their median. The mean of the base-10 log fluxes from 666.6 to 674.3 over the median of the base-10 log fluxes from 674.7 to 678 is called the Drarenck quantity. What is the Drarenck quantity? 0.99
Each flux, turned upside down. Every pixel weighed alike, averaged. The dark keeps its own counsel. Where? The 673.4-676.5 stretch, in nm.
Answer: 0.0794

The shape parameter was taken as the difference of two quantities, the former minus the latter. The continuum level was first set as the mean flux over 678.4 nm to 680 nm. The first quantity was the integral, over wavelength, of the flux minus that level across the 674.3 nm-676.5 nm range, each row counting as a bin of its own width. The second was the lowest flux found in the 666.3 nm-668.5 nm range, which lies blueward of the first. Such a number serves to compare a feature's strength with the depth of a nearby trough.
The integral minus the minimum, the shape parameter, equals -9.3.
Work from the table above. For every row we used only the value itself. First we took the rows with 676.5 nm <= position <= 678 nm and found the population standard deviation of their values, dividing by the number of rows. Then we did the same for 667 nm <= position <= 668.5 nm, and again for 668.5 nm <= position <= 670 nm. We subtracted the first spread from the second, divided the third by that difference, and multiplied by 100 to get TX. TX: -936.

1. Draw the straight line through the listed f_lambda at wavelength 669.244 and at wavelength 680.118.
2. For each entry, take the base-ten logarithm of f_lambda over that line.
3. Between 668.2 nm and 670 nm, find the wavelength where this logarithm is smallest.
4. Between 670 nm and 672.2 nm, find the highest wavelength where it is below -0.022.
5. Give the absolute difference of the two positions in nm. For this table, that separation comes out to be 2.47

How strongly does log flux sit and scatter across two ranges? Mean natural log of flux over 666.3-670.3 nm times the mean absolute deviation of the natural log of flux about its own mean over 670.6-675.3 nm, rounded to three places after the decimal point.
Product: 0.204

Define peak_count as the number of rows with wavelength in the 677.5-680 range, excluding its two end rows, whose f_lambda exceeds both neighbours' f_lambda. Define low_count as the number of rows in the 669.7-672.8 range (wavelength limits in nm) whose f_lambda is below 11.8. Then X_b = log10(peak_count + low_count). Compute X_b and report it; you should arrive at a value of 0.70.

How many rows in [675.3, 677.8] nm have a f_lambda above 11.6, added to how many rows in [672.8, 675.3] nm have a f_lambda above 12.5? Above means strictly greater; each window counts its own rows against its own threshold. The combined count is 10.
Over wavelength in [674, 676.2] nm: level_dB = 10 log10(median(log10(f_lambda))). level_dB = 0.44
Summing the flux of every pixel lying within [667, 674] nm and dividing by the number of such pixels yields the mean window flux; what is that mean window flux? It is 12.6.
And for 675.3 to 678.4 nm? 12.3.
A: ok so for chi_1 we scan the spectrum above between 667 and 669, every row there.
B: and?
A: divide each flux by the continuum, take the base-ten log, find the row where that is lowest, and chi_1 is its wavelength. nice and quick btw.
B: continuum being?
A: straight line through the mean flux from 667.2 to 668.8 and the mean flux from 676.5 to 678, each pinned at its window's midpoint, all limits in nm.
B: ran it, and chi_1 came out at 667.090 nm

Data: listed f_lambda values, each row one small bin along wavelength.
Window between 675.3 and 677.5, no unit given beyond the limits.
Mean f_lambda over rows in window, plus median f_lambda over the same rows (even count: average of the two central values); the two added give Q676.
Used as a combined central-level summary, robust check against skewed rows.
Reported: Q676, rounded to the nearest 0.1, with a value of 25.2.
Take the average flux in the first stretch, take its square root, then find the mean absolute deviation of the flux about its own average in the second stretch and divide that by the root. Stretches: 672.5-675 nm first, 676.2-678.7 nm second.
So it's 0.20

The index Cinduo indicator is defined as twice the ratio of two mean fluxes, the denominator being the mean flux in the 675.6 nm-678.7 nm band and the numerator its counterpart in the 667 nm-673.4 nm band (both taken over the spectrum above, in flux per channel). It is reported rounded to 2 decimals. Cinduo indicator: 2.03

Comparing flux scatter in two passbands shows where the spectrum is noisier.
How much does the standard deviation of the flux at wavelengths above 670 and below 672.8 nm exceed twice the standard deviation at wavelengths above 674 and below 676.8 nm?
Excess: -0.1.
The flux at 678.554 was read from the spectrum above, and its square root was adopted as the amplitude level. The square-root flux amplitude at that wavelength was 3.57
